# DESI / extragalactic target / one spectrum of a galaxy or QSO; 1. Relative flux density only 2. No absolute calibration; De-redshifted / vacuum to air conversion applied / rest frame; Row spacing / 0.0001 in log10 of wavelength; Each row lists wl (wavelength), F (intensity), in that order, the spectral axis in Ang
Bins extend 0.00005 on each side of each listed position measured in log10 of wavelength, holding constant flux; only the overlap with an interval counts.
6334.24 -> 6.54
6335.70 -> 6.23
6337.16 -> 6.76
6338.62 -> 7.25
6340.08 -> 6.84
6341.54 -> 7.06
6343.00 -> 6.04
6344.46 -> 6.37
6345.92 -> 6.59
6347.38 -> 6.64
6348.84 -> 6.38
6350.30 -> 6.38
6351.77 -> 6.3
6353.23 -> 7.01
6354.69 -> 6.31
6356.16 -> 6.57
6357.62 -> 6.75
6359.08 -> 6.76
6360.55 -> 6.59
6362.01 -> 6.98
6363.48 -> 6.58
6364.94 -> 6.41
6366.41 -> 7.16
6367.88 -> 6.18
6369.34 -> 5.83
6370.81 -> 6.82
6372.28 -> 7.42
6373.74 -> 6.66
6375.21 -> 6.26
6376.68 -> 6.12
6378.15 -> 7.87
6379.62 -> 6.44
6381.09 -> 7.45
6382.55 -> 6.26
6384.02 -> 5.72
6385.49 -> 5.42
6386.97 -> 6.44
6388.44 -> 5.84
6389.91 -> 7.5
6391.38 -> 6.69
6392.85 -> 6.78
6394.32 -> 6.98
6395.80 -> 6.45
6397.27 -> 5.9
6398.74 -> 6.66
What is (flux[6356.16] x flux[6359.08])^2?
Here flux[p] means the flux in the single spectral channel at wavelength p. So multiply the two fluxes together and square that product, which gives 1973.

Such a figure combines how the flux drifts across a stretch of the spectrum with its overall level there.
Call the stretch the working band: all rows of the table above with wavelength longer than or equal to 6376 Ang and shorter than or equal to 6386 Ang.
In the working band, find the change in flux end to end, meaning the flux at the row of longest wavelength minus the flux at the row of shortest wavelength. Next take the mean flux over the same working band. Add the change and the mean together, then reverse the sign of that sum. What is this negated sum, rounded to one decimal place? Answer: -5.8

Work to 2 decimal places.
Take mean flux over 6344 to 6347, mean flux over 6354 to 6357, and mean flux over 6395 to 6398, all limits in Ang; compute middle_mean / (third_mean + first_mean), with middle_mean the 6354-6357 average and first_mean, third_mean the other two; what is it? 0.51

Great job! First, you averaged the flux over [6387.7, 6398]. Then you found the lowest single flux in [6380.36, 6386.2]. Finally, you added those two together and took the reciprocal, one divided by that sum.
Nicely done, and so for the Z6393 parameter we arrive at 0.083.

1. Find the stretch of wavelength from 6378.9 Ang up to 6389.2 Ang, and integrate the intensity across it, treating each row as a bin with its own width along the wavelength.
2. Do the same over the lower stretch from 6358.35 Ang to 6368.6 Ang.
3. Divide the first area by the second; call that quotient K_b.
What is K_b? 0.94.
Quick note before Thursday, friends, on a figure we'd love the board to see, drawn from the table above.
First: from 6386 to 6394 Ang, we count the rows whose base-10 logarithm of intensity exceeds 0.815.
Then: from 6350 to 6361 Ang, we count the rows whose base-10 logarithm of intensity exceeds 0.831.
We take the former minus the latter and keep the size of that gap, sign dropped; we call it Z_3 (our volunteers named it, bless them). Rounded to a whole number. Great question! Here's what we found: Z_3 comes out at 2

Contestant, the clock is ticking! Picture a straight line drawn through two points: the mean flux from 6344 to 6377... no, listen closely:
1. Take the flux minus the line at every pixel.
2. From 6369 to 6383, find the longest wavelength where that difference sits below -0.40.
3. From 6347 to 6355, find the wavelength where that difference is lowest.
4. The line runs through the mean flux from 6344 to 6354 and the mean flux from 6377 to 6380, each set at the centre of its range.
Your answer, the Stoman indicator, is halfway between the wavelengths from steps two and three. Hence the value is 6368.6 Ang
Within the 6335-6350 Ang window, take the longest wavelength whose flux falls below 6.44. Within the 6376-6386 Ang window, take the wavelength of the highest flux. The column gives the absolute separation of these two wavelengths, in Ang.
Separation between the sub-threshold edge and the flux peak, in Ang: 29.3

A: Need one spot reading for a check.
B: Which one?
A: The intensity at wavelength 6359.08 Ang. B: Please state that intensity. 6.76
